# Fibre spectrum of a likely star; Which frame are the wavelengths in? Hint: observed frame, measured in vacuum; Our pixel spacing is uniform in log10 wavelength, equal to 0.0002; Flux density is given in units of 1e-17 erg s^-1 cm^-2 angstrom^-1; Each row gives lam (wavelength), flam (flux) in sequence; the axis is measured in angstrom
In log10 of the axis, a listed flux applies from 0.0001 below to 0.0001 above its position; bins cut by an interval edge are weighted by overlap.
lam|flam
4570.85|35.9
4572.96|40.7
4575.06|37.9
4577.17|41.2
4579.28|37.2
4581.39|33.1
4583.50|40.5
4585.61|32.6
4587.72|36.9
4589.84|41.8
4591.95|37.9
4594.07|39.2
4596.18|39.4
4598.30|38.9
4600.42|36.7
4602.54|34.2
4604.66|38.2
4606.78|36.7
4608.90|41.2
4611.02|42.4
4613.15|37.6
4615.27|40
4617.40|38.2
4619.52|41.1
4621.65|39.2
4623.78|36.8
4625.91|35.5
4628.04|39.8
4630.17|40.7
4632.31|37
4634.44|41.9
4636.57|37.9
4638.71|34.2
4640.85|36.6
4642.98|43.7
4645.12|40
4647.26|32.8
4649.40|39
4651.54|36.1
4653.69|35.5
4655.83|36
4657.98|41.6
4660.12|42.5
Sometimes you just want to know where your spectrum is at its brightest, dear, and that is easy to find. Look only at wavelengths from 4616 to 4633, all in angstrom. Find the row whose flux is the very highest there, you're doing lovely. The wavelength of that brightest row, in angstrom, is 4619.52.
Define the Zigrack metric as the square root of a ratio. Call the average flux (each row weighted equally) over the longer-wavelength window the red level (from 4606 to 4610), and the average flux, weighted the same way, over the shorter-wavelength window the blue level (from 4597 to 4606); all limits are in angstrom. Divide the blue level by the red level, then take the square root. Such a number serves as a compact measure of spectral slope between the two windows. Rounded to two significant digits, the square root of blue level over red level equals 0.97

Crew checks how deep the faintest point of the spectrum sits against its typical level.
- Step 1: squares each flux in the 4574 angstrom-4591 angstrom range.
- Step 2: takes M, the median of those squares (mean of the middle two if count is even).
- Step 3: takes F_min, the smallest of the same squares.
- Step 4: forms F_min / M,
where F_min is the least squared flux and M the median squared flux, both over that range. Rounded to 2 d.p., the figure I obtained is 0.75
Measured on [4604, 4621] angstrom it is 0.88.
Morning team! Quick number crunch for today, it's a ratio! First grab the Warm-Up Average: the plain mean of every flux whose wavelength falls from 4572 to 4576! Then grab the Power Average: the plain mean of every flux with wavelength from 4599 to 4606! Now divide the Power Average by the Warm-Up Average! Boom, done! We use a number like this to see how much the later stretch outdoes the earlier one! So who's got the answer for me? 0.93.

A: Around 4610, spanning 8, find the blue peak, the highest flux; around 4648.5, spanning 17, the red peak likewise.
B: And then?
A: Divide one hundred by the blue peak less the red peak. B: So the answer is -77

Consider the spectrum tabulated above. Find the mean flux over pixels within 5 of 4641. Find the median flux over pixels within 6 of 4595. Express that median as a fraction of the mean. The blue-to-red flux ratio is 1.01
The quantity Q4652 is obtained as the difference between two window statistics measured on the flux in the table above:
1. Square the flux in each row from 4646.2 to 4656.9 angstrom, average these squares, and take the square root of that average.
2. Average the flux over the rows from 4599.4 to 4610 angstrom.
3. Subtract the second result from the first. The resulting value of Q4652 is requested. -1.5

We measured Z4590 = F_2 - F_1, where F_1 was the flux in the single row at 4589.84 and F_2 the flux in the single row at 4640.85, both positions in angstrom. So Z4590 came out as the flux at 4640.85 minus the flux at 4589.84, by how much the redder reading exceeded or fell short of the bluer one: -5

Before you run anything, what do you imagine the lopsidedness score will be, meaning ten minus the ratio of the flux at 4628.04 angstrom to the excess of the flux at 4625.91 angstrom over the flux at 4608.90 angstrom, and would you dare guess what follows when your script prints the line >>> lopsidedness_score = 17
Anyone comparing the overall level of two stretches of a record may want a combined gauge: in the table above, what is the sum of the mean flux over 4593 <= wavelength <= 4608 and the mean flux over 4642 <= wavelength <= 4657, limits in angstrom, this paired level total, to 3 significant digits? 75.2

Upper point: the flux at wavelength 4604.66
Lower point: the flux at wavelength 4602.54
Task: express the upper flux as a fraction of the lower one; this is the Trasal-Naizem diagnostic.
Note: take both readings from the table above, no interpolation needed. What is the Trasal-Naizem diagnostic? 1.12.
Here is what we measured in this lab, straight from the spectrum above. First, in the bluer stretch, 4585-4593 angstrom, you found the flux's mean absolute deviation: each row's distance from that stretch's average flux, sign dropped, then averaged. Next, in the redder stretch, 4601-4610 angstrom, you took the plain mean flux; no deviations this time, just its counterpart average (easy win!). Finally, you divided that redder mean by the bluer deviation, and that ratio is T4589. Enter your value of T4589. 14.7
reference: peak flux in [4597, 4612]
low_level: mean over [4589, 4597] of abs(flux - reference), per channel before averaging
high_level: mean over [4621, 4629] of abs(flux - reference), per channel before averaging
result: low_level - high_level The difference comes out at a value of -1.8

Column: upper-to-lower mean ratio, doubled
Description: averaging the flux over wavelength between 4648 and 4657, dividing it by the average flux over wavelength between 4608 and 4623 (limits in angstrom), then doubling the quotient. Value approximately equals 1.83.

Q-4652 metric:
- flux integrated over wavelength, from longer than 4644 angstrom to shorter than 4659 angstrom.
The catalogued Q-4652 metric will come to 559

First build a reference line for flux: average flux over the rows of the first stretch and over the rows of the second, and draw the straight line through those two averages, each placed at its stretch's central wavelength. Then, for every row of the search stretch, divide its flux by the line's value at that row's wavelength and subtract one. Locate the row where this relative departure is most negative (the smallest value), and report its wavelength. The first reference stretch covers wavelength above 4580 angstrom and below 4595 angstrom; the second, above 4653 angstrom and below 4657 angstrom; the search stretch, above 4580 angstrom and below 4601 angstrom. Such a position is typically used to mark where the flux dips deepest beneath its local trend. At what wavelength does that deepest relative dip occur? 4585.61 angstrom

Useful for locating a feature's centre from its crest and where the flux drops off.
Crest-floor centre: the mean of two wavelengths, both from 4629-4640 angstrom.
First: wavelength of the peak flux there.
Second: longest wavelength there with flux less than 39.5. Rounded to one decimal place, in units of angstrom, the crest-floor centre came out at 4636.6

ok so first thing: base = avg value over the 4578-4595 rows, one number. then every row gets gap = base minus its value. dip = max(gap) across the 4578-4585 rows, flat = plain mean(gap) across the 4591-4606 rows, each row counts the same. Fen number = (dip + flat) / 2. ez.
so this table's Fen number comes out 2.0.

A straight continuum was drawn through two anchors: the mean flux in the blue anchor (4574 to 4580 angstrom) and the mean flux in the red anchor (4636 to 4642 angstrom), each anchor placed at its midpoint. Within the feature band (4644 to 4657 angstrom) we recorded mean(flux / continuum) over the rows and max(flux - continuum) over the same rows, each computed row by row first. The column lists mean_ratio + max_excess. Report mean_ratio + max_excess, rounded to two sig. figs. 5.1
